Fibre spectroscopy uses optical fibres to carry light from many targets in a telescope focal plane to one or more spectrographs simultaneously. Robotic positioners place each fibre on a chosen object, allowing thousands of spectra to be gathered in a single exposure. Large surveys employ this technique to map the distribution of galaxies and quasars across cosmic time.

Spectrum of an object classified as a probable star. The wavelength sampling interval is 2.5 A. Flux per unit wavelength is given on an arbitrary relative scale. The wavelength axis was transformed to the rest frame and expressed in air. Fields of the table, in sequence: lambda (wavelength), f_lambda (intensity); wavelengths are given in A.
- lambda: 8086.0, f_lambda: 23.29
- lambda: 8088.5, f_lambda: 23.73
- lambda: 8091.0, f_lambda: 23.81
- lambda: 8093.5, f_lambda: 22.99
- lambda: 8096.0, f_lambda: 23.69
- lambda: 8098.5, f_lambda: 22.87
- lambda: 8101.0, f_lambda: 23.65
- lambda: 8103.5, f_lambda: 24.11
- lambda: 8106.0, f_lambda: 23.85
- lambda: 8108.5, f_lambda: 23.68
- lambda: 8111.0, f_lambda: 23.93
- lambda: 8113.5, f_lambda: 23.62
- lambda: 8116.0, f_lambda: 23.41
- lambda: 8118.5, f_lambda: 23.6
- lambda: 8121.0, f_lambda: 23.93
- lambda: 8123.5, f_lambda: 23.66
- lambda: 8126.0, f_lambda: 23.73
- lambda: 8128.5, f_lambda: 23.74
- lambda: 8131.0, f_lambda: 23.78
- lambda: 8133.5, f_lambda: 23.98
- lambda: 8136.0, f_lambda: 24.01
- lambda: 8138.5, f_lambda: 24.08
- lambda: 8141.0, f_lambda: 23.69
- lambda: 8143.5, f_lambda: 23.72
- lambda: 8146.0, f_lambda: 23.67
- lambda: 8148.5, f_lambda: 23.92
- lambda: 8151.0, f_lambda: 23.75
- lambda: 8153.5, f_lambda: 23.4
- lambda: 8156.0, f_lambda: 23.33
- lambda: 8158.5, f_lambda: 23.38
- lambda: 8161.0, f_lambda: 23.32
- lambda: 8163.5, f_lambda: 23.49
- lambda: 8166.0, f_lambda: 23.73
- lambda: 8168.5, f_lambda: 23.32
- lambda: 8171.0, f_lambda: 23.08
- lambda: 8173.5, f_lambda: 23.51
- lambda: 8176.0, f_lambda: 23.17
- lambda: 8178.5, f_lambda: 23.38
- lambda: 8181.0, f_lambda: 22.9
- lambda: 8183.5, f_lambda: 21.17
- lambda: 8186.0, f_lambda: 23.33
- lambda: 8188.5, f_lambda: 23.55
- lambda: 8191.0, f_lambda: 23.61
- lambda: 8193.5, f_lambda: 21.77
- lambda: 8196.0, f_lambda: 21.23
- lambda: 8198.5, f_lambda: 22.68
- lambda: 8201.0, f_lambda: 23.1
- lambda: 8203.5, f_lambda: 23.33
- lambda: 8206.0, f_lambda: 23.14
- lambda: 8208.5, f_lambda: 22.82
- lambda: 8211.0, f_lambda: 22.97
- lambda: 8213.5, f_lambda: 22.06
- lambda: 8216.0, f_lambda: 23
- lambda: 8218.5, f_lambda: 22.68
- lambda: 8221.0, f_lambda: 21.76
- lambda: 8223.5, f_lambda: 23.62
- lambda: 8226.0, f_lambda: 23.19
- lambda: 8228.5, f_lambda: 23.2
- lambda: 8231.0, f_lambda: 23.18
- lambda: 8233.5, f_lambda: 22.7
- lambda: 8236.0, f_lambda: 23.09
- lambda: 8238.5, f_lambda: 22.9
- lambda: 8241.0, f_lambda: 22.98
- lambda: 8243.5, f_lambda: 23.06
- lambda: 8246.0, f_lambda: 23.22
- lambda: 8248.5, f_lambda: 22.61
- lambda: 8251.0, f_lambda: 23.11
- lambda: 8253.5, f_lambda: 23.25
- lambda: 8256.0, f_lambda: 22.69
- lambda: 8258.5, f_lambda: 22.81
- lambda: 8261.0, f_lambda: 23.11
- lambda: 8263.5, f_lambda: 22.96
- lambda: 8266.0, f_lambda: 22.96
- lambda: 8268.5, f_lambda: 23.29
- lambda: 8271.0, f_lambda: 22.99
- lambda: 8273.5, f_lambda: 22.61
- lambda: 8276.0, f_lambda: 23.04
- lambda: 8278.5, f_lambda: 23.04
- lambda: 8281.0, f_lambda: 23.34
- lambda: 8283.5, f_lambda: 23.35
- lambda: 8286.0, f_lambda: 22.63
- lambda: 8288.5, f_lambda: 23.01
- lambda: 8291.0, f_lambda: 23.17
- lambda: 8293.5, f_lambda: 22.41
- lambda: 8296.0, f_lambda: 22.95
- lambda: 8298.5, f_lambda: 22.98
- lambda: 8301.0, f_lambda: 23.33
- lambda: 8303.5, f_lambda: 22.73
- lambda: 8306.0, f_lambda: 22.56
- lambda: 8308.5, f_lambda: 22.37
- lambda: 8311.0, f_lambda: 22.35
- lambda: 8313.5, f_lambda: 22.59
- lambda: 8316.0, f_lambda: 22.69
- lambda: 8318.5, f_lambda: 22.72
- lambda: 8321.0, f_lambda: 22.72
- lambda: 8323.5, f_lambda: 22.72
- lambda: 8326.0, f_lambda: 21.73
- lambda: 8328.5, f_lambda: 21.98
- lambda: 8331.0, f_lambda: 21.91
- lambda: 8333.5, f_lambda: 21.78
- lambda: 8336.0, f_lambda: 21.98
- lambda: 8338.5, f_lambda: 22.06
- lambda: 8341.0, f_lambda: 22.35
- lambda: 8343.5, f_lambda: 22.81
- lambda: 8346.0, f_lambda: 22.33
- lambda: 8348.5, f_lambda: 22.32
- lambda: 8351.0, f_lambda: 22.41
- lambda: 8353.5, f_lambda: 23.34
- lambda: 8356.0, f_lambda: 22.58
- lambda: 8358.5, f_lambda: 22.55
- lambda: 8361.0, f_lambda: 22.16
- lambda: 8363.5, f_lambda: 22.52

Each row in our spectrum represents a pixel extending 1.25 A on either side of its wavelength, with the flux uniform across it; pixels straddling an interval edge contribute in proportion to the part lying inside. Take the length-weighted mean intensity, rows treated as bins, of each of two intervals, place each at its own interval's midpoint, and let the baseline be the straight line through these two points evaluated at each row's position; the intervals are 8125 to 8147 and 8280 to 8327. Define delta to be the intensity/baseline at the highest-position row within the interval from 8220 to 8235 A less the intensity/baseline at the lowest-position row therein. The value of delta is 0.044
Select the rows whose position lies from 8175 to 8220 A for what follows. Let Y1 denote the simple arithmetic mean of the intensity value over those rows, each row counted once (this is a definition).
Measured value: 22.8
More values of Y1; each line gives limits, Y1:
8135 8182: 23.5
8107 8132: 23.7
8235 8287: 23.0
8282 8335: 22.6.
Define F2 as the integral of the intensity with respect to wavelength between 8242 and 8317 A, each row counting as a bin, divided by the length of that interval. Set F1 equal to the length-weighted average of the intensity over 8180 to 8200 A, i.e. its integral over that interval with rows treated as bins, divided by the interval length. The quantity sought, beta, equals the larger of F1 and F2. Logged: 22.9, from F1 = 22.5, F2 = 22.9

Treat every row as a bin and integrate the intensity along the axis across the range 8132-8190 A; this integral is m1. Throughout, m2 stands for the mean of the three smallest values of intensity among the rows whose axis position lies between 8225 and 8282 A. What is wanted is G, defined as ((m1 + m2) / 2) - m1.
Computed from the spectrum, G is -668.2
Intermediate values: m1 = 1359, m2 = 22.6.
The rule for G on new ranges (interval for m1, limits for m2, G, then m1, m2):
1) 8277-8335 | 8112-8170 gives -645.3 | 1314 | 23.3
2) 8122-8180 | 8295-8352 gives -673.5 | 1369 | 21.8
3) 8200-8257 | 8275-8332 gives -642.9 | 1308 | 21.9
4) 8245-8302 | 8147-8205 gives -644.6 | 1311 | 21.4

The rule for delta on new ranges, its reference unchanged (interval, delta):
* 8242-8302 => 0.028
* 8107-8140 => 0.025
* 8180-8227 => 0.024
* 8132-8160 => -0.019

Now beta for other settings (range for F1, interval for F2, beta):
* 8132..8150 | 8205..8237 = 23.9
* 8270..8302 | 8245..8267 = 23.0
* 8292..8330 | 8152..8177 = 23.4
